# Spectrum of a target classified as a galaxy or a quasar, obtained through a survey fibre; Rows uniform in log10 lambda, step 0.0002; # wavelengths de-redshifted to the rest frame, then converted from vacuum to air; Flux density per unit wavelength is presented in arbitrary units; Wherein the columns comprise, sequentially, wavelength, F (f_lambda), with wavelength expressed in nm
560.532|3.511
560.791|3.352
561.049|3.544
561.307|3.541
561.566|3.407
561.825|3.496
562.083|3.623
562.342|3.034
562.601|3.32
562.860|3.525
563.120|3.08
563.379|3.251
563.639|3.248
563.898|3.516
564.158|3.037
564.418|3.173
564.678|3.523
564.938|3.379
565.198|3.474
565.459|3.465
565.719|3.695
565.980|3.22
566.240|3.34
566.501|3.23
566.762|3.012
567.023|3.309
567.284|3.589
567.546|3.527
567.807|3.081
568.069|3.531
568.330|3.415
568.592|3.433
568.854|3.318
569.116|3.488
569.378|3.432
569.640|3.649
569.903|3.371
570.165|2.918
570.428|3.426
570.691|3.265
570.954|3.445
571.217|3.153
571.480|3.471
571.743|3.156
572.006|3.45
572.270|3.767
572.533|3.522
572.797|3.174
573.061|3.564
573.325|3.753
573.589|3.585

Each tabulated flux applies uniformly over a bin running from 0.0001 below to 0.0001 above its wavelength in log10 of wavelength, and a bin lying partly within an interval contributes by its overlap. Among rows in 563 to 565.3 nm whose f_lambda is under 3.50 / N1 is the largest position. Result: 565.198 nm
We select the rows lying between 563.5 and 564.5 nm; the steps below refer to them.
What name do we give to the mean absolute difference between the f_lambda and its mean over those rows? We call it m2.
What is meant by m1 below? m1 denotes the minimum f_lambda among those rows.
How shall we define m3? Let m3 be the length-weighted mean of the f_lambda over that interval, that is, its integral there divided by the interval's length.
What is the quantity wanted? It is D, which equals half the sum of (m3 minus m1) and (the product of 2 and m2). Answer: 0.24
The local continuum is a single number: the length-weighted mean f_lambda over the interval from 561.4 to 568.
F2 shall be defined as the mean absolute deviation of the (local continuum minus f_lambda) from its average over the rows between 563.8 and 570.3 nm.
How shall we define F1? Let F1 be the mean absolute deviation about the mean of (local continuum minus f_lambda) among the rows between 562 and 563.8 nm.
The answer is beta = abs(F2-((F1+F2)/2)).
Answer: 0.002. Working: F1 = 0.16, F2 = 0.161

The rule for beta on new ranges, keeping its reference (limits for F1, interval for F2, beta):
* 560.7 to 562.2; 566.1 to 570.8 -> 0.036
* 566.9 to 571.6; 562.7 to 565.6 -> 0.011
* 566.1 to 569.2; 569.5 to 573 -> 0.019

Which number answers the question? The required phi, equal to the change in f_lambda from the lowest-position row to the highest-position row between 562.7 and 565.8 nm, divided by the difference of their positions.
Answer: 0.059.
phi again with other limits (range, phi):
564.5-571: -0.012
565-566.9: -0.295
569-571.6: -0.007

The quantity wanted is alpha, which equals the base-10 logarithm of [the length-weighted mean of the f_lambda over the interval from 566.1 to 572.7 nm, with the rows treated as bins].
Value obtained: 0.528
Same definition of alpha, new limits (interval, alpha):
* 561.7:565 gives 0.521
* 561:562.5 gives 0.536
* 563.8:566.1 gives 0.530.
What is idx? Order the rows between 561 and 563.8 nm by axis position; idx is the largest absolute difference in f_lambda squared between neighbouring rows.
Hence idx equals 3.92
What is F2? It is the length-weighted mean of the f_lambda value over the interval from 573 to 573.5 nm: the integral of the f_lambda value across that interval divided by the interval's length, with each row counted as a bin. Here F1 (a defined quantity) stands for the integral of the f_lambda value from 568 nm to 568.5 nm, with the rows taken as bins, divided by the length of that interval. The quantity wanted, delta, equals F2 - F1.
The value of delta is 0.20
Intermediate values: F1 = 3.47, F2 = 3.67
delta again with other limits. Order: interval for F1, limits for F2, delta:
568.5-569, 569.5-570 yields 0.14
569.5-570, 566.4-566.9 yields -0.40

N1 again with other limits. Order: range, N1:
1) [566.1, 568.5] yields 568.330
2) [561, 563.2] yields 563.120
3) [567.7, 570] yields 569.903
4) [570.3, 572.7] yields 572.006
